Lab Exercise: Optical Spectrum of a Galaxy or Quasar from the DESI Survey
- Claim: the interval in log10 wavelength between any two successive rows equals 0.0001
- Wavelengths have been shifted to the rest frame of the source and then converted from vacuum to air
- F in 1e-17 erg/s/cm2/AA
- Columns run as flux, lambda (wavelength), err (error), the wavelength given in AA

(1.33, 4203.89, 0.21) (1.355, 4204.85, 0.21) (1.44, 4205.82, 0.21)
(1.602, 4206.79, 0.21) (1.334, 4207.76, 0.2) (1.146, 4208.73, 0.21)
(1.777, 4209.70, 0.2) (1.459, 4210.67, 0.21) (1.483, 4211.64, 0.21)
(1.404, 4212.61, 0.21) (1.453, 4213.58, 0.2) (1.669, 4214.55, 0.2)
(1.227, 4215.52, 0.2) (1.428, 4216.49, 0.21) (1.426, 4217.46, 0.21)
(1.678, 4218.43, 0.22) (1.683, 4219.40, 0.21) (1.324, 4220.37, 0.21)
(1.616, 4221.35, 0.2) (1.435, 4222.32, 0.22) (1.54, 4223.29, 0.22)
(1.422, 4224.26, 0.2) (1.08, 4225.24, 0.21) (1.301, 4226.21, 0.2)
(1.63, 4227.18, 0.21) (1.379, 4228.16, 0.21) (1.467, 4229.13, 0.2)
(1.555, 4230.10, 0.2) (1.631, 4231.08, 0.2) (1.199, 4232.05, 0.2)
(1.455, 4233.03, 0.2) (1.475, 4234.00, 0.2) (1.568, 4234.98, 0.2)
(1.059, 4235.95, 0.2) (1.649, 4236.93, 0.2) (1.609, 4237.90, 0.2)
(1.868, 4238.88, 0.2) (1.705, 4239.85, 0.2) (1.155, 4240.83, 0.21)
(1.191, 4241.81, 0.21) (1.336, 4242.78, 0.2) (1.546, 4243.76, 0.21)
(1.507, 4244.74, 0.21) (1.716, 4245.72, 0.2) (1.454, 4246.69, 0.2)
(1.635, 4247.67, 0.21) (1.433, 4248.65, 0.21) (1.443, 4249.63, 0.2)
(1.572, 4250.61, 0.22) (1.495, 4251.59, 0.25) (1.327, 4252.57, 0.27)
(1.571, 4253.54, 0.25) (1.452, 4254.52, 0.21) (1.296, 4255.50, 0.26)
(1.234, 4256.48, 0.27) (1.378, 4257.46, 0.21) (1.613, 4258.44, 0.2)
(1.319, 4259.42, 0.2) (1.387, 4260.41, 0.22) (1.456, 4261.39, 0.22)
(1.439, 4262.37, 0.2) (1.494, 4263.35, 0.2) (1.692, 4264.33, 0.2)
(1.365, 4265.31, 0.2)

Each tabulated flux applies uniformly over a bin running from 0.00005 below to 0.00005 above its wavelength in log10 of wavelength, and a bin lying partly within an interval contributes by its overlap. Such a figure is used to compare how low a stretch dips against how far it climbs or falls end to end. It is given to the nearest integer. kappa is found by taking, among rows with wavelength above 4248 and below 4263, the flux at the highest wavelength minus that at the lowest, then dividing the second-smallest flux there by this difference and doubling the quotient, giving 432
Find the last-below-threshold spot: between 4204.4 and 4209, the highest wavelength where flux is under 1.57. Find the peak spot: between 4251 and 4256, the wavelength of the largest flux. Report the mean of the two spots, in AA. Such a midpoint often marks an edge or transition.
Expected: 4231.1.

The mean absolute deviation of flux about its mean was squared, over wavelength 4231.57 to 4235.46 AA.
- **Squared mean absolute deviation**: 0.013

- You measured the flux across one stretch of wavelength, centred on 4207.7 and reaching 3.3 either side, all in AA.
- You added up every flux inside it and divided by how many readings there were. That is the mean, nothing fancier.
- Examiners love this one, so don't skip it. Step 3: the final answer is 1.44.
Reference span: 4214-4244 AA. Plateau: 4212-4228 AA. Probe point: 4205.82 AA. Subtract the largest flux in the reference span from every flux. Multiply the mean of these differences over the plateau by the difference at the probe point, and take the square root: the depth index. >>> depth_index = 0.42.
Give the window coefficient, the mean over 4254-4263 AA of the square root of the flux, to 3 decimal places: 1.181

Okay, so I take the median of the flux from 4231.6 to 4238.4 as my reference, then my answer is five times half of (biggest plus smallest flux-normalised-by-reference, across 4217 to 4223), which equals 5.10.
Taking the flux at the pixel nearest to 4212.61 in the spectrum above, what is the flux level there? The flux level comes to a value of 1.404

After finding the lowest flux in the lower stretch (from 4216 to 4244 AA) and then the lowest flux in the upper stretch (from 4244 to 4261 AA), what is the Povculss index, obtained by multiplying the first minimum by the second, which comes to 1.31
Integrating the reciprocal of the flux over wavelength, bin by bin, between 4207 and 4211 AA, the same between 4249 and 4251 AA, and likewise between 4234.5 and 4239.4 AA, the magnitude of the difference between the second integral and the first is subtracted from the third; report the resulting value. 1.8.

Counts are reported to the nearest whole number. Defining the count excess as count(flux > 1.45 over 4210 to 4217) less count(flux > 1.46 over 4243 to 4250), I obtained 0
